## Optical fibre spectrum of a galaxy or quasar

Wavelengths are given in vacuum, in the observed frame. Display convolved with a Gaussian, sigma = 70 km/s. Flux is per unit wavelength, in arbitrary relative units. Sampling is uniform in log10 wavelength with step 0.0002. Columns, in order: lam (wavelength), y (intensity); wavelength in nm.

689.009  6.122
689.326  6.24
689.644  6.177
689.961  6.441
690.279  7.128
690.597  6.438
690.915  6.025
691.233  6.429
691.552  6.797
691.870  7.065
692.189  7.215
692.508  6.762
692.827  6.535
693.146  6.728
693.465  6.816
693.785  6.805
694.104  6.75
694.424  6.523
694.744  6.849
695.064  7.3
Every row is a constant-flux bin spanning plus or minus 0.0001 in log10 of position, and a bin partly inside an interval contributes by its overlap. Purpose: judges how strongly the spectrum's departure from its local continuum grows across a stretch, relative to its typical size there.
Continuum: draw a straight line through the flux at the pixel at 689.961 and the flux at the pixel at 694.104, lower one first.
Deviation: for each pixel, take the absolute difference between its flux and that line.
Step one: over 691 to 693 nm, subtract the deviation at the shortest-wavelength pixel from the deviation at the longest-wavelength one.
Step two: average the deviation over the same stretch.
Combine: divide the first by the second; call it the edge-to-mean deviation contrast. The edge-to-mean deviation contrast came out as 0.0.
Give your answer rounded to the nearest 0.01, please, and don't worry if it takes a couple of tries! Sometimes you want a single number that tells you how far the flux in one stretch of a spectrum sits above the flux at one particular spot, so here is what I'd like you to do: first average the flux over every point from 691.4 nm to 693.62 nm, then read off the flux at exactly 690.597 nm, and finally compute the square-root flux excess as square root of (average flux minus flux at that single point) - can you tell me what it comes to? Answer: 0.64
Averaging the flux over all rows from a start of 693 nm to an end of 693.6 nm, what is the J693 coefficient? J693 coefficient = 6.77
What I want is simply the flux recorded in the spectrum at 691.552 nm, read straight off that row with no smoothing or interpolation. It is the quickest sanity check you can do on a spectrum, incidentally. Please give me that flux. 6.797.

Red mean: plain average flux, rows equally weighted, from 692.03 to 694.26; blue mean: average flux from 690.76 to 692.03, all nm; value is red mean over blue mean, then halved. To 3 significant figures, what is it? 0.517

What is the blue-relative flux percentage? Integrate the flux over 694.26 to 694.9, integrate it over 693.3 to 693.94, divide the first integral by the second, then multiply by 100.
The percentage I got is 98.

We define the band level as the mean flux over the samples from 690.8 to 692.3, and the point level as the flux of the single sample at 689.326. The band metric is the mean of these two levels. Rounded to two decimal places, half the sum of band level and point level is 6.47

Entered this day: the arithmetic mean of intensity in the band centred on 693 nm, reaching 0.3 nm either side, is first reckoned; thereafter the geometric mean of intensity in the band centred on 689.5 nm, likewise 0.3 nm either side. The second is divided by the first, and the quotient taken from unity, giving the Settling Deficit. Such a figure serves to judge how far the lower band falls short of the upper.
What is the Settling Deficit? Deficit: 0.06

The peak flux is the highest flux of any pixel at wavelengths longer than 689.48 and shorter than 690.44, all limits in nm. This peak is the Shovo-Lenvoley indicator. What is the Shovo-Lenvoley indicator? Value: 7.128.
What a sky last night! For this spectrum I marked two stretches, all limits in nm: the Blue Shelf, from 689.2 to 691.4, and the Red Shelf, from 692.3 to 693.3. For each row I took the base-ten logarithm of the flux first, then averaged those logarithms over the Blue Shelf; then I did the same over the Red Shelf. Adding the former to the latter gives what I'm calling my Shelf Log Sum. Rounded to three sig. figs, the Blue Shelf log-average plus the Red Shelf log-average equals 1.63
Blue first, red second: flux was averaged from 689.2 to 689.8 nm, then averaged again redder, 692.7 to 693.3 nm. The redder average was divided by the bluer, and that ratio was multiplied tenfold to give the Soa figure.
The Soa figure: 10.7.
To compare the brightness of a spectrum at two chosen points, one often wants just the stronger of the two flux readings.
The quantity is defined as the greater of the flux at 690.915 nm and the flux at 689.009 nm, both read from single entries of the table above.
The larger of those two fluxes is 6.1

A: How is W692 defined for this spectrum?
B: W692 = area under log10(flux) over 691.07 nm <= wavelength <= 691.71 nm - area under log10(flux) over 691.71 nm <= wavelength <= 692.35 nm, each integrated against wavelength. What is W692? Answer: -0.022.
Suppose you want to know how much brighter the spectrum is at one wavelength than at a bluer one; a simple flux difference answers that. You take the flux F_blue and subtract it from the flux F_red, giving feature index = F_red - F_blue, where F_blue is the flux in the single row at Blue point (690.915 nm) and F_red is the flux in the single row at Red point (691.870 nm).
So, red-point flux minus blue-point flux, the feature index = 1.0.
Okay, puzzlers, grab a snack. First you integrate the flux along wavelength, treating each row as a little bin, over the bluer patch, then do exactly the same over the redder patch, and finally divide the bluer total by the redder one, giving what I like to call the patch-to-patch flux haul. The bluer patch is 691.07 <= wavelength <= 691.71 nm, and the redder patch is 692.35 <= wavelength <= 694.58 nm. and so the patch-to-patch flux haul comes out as 0.28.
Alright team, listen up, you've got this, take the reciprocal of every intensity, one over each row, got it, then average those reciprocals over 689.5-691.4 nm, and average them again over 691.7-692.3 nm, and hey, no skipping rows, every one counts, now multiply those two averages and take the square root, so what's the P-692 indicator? 0.148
